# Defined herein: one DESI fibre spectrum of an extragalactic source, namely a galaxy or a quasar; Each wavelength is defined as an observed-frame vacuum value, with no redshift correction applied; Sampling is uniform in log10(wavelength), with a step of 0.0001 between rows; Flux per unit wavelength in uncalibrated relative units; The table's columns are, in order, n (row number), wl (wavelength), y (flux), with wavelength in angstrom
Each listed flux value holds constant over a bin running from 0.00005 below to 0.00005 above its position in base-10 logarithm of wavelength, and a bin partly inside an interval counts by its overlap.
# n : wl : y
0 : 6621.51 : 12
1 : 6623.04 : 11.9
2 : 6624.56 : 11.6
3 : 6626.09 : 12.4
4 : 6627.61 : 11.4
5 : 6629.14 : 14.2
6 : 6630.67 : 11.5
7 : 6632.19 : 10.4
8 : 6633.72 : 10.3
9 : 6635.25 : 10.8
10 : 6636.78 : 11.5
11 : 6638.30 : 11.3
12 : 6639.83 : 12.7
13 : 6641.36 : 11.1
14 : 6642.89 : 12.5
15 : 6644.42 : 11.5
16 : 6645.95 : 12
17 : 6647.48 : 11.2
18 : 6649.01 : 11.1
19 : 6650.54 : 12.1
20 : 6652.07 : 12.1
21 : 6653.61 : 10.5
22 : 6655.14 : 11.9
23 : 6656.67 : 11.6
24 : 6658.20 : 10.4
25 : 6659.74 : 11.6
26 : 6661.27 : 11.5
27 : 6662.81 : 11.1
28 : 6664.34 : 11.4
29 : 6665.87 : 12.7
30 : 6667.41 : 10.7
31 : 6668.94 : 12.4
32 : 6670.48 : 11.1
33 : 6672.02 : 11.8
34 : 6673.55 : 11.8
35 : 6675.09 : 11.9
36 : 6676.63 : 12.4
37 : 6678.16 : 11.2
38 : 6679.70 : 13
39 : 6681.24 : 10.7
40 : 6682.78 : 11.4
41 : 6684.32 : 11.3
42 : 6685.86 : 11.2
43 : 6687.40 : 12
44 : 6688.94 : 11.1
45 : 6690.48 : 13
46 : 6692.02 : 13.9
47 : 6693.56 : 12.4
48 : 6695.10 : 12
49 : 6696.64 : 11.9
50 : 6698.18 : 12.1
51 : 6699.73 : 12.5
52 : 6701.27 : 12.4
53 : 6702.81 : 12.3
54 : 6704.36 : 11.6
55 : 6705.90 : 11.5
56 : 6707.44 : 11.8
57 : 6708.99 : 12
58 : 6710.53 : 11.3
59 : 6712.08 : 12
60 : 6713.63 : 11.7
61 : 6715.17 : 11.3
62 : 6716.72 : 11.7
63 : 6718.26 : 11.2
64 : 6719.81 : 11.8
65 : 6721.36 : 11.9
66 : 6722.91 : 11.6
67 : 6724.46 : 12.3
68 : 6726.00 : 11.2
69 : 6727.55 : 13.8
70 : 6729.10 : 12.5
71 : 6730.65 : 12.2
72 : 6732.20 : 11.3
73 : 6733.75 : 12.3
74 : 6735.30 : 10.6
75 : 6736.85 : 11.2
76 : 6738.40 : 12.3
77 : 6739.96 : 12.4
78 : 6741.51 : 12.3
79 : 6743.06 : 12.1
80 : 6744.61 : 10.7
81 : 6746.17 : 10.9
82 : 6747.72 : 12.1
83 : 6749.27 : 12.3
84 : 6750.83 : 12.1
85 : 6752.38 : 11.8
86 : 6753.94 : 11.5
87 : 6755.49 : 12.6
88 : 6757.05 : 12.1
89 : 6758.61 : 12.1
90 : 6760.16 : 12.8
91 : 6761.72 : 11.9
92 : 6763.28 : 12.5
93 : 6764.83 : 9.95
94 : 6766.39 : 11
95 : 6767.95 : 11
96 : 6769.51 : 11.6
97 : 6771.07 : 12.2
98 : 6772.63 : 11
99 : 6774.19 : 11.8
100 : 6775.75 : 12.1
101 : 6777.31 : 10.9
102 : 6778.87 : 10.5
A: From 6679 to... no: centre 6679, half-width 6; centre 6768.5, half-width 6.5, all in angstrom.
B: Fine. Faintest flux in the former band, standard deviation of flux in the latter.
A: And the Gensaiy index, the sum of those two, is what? 11.5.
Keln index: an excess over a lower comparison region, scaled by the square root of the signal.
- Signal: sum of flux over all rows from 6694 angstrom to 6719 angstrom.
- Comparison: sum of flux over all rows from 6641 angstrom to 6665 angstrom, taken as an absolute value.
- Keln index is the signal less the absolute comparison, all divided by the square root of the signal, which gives 0.4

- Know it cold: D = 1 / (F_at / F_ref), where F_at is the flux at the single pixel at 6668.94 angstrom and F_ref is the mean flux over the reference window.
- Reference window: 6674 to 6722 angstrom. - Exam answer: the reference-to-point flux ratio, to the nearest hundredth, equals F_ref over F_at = 0.96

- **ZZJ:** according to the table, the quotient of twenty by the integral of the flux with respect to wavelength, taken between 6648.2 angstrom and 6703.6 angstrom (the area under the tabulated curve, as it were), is 0.03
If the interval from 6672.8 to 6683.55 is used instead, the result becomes 0.16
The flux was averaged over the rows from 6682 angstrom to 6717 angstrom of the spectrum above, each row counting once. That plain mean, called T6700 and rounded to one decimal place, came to 11.9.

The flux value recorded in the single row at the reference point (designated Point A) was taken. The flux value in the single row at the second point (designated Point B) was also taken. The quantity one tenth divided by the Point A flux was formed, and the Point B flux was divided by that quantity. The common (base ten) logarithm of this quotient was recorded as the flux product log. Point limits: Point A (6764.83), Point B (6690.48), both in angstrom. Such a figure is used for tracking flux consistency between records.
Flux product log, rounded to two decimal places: 3.11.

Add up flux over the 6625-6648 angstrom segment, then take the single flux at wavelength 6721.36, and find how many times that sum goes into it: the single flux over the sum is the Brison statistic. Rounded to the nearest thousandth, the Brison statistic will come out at 0.068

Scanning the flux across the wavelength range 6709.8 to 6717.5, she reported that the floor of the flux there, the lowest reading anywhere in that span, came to 11.3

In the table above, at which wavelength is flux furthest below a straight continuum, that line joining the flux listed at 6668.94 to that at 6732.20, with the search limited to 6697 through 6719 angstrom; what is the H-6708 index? 6710.53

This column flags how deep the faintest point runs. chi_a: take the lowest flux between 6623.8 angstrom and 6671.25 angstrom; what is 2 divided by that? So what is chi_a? 0.194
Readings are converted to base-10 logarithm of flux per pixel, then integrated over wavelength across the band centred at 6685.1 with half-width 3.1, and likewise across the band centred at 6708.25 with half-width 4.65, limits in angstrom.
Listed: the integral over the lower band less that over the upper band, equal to -3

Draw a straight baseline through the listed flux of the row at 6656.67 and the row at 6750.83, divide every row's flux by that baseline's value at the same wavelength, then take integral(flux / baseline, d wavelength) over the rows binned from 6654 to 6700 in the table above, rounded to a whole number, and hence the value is 46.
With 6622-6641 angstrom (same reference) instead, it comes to 19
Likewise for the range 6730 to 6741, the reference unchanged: 11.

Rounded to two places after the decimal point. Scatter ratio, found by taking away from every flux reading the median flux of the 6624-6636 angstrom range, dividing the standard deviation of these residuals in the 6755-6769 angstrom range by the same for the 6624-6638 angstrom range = 0.79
